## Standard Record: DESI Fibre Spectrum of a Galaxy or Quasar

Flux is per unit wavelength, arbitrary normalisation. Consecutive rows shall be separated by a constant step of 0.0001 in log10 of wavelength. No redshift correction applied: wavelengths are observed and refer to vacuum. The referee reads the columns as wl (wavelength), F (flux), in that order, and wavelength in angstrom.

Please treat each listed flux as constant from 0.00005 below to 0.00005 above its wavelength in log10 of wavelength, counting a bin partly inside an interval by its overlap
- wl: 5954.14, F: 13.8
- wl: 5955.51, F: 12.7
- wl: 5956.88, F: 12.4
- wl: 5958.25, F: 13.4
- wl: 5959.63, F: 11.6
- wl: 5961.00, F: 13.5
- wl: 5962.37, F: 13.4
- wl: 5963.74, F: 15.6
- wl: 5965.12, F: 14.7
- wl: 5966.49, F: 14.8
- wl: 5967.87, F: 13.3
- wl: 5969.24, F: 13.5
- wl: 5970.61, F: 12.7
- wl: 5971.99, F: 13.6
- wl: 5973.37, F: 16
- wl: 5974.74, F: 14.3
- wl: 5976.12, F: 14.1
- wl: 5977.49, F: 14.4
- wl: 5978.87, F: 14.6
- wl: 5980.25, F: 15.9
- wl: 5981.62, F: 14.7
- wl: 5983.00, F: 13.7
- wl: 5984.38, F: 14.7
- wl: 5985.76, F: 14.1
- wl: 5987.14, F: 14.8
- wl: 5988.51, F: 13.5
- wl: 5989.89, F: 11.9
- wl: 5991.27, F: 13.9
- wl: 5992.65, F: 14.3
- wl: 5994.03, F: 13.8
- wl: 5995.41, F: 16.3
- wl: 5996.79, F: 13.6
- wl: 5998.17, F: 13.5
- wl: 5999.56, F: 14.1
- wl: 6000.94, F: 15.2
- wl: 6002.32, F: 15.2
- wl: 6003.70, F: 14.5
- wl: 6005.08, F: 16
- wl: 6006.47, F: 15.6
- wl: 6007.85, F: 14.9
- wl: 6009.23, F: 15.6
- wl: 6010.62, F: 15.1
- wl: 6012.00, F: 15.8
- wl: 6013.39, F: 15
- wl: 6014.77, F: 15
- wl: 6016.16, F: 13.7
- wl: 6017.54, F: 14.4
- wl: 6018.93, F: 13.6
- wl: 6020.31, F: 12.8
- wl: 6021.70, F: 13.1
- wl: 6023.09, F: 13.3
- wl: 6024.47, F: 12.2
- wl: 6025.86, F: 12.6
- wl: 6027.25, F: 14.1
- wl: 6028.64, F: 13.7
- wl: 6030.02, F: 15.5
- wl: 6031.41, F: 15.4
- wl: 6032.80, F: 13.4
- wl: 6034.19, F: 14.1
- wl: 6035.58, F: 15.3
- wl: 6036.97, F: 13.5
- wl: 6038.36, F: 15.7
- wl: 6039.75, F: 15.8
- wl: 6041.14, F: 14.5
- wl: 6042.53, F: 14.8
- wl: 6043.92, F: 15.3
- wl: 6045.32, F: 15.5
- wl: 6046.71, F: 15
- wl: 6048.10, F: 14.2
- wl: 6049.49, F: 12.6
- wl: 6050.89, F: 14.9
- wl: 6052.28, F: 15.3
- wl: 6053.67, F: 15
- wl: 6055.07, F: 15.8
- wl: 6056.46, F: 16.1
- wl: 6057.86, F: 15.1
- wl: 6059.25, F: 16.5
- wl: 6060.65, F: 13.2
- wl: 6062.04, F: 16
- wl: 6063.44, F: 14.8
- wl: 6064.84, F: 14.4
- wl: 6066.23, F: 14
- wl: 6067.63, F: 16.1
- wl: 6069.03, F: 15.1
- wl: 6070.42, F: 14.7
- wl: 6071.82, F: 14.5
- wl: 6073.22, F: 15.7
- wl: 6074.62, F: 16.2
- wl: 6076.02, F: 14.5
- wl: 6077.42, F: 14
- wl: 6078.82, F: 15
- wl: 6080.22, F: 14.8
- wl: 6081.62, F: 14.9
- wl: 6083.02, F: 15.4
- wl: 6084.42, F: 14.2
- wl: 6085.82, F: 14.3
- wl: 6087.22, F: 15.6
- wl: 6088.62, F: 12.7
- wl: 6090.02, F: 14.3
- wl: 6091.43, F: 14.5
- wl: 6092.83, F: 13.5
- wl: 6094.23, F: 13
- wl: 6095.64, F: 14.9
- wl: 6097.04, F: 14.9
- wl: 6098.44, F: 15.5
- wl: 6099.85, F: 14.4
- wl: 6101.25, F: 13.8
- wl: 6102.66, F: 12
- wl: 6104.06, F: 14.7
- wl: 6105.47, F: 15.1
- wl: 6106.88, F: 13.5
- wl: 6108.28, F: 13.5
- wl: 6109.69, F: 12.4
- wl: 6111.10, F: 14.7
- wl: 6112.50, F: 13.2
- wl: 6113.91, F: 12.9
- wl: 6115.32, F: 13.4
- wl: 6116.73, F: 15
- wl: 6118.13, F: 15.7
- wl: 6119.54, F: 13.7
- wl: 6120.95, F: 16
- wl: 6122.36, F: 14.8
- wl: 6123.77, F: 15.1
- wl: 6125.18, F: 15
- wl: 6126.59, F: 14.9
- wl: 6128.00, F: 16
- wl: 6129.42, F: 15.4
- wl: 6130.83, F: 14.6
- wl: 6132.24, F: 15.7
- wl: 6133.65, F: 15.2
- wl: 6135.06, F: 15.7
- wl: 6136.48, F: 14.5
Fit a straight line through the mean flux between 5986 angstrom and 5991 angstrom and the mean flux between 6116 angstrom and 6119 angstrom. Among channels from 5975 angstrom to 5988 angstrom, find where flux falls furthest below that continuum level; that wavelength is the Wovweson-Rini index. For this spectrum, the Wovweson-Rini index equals 5983.00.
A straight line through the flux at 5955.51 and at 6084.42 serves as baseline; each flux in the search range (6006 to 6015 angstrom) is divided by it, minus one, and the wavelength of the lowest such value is 6007.85 angstrom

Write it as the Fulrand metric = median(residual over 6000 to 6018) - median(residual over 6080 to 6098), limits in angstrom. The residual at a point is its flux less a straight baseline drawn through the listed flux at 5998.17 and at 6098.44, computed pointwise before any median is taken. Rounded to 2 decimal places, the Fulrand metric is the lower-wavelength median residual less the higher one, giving 2.21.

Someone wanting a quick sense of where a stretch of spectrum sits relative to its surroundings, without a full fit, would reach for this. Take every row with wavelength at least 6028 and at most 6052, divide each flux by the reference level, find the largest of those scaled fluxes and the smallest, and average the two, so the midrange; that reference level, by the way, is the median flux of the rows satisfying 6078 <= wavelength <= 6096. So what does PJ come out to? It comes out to 0.98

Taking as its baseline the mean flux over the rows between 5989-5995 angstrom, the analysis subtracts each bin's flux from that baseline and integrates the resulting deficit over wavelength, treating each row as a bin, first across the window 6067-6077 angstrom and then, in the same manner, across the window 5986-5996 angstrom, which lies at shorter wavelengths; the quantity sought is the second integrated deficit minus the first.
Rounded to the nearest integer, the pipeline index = 12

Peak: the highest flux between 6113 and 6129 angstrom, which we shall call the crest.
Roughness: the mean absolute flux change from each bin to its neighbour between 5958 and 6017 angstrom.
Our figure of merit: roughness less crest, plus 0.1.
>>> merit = -14.9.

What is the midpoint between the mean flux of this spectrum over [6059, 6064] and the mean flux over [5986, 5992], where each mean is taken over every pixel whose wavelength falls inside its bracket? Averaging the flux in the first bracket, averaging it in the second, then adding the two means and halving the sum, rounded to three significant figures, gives 14.3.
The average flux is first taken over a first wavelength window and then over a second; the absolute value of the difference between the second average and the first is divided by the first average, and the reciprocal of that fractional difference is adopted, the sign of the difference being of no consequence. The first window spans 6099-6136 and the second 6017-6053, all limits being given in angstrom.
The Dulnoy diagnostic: 65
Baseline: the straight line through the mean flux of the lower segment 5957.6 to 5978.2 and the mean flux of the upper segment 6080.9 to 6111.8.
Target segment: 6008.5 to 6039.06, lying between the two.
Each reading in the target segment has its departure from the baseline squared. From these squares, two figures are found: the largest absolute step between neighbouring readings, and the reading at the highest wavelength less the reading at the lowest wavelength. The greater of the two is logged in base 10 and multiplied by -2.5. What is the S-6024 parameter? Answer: -1.1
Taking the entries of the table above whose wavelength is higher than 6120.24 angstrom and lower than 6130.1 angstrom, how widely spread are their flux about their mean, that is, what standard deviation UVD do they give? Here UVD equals 0.5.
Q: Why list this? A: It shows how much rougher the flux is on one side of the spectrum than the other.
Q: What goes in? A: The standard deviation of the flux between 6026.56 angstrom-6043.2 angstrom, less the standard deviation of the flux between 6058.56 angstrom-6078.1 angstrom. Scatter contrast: -0.10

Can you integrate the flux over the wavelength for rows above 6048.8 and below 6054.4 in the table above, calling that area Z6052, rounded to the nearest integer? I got 81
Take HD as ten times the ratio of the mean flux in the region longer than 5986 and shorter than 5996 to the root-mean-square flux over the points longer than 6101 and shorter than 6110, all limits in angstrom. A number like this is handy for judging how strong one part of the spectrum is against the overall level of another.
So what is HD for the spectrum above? 10.3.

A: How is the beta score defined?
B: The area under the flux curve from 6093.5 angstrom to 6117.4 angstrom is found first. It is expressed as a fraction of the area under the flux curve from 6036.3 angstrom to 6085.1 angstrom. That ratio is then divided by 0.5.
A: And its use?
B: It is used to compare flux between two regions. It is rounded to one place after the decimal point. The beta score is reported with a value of 0.9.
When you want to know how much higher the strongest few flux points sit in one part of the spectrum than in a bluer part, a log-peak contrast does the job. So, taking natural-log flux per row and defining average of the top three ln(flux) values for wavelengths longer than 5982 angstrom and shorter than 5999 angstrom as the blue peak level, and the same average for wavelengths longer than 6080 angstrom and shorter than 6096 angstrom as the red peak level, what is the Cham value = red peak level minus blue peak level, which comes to 0.00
